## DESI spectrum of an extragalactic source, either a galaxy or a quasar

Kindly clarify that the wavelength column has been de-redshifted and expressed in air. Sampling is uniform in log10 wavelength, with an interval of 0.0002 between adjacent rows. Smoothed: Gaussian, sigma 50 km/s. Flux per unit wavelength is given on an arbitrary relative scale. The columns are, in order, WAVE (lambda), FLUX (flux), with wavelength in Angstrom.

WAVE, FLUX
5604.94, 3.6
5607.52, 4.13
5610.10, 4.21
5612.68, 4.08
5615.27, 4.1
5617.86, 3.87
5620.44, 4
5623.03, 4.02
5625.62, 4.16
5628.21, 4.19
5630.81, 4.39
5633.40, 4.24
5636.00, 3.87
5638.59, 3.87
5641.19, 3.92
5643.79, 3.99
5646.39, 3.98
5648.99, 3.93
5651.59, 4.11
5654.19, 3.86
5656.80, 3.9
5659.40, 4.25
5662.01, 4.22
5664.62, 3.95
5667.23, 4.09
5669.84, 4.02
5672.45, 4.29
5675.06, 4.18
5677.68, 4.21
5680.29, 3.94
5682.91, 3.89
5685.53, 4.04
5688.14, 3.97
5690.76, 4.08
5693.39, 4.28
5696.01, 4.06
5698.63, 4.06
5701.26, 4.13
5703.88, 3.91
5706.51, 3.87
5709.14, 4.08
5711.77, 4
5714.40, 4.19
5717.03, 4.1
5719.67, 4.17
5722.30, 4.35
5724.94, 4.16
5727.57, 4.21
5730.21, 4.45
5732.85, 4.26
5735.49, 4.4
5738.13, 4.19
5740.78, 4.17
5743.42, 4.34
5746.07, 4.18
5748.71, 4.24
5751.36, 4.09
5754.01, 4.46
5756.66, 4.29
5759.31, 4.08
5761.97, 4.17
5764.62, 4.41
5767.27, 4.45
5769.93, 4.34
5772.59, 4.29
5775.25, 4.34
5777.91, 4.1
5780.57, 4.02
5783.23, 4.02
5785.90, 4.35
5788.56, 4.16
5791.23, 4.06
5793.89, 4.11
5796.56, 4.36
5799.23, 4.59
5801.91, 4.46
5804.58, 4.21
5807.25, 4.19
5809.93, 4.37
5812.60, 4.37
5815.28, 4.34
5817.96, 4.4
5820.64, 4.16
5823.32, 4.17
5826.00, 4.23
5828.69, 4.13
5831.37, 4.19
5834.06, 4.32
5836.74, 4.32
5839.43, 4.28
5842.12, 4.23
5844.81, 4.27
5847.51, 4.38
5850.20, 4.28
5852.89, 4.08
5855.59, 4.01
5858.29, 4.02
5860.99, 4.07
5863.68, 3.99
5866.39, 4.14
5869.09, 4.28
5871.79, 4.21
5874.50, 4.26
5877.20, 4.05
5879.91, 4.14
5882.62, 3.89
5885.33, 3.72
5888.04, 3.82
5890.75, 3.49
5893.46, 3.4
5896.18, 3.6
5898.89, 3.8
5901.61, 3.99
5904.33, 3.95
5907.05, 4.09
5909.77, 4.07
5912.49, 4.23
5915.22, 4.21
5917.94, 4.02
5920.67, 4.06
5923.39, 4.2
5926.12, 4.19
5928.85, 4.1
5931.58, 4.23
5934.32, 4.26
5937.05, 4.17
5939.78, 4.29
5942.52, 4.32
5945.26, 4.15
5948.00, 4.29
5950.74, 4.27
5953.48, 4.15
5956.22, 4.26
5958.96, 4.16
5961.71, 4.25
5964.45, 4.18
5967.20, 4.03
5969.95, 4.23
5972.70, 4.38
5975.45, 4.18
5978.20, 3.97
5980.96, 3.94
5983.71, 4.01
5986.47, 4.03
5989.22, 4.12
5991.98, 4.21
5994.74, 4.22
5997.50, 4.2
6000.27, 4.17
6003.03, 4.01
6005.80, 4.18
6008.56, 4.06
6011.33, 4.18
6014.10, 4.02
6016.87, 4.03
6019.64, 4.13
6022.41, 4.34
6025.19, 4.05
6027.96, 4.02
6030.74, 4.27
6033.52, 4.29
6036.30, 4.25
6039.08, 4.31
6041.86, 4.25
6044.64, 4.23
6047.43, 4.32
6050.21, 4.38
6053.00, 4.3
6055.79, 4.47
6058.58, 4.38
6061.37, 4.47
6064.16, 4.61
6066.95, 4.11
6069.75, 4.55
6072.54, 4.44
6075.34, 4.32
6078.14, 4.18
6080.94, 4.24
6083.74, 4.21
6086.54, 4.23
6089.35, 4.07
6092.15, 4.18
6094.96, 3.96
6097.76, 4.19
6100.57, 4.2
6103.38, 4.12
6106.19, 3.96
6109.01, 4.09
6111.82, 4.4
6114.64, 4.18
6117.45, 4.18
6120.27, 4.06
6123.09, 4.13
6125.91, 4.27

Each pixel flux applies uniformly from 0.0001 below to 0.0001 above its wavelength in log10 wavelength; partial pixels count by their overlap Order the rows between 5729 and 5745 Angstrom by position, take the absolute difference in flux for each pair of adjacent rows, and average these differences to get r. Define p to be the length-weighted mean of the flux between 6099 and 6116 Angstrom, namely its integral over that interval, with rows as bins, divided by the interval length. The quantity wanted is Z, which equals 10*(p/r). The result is 285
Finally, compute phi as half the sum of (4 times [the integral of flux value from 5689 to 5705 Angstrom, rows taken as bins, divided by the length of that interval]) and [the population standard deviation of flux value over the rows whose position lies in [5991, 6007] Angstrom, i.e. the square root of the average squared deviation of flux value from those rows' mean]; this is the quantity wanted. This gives 8.21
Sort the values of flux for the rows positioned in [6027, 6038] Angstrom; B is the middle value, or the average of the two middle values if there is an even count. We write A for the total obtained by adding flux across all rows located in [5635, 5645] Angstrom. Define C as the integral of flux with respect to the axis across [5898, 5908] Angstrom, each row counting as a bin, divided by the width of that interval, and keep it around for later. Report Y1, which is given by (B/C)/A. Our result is 0.0688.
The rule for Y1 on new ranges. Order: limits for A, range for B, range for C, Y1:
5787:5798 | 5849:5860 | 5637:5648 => 0.0616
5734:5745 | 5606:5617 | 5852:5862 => 0.0596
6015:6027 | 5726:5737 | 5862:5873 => 0.0630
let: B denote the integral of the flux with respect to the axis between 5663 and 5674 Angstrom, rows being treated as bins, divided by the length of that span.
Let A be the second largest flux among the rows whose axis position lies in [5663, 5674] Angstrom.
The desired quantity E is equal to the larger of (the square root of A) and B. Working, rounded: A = 4.09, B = 4.09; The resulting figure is 4.09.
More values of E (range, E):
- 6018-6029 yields 4.14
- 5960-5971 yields 4.17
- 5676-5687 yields 4.03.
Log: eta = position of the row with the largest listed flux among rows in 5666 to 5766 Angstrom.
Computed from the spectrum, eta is 5754.01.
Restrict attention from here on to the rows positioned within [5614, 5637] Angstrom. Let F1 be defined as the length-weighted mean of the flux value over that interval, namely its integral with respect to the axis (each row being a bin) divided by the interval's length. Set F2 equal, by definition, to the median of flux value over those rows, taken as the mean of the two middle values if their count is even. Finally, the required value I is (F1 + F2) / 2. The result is 4.10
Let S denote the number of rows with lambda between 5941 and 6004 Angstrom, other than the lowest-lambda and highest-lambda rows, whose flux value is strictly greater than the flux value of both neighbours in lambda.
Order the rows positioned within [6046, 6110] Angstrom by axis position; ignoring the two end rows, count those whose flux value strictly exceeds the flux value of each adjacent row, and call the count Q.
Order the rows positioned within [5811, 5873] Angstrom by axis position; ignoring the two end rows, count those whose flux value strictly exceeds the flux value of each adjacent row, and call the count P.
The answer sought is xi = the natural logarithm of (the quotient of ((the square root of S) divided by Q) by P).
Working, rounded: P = 5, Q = 8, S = 5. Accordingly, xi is -2.9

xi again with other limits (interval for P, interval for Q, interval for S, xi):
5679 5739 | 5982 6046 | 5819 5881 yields -3.1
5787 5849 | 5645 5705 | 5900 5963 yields -2.2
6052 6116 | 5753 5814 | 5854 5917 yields -2.4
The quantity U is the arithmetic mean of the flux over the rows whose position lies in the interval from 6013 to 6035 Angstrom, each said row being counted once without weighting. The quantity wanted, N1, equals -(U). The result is -4.14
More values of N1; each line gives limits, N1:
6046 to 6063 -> -4.39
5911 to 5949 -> -4.19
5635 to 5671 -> -4.00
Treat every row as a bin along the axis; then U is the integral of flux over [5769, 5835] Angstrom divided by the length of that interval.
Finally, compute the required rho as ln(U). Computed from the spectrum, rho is 1.45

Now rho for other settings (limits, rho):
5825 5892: 1.41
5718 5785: 1.45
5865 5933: 1.39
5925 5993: 1.43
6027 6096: 1.45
